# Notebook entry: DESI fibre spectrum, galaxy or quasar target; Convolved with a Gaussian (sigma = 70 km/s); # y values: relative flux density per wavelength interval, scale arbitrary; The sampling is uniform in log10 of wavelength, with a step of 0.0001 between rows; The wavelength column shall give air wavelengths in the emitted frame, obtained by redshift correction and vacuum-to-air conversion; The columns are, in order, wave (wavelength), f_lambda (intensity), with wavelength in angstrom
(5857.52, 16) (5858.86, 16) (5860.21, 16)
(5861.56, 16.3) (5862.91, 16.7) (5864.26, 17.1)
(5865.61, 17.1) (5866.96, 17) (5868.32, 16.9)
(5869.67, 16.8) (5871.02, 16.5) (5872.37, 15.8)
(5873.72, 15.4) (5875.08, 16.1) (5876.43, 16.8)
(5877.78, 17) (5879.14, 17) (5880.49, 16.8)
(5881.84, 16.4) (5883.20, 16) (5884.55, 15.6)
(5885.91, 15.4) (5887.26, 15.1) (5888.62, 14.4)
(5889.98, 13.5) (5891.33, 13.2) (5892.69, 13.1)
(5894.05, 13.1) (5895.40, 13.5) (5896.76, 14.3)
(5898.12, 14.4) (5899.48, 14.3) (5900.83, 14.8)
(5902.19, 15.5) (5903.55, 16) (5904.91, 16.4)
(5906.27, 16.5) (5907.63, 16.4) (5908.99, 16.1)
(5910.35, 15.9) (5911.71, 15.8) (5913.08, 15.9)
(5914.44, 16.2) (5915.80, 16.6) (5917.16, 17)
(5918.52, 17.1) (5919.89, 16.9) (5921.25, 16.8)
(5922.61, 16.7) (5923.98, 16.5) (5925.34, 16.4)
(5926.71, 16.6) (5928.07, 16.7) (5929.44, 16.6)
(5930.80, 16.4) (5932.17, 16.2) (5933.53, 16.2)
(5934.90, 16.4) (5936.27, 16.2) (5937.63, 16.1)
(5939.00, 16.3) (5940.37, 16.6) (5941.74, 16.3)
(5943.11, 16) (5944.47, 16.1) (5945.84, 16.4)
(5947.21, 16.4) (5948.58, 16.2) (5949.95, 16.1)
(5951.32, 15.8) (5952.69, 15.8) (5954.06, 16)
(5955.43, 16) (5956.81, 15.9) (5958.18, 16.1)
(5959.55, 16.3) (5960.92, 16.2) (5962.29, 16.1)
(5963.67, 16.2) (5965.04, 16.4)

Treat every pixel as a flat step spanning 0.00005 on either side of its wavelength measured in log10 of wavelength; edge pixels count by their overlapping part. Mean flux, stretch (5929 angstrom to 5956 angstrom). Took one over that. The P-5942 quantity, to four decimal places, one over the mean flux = 0.0617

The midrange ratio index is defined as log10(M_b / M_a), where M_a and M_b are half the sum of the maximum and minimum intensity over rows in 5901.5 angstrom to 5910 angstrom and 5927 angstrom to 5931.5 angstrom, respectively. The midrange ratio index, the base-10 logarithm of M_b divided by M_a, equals 0.015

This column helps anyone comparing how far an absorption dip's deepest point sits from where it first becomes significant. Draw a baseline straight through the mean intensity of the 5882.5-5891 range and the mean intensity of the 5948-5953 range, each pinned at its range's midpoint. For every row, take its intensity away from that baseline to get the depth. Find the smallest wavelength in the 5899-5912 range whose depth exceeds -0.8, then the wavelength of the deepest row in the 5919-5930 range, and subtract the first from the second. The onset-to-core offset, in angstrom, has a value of 25.9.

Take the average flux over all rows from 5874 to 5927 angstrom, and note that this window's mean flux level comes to 15.7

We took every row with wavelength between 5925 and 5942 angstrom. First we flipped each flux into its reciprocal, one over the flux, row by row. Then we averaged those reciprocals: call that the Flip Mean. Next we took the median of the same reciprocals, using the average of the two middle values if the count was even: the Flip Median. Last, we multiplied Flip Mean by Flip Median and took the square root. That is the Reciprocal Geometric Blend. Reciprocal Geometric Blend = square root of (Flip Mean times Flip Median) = 0.0610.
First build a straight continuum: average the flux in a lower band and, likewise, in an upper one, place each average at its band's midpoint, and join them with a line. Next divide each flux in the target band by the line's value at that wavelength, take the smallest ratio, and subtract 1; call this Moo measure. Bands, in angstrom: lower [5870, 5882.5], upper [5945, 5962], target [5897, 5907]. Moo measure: -0.12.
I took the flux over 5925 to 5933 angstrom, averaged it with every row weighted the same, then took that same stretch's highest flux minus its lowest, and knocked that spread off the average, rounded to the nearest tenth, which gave 16.0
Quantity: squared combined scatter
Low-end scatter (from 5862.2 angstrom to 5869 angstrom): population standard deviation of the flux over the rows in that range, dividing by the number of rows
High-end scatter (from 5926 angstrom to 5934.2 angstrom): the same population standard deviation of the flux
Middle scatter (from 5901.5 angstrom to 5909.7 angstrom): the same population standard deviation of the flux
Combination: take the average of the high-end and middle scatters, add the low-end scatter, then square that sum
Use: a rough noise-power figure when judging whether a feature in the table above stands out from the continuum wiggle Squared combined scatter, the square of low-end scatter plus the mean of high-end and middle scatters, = 0.18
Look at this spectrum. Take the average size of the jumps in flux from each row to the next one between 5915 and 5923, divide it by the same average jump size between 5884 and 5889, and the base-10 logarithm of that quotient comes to -0.35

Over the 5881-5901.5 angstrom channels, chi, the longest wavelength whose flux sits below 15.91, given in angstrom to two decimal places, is 5900.83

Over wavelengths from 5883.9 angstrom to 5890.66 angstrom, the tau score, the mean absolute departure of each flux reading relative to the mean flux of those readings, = 0.68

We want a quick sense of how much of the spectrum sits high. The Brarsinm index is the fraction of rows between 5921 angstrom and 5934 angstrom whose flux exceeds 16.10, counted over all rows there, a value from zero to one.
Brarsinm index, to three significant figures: 1.00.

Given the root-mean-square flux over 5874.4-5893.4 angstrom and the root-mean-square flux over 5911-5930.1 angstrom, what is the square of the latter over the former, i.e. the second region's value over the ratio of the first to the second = 17.7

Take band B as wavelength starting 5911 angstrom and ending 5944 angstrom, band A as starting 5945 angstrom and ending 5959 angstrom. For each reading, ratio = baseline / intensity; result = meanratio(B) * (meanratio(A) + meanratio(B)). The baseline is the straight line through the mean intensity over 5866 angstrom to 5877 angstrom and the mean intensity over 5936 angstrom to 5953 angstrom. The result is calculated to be 1.97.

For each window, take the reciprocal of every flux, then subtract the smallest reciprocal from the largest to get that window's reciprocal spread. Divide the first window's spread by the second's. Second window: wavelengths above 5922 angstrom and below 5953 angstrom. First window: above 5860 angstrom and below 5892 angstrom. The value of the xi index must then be 5.1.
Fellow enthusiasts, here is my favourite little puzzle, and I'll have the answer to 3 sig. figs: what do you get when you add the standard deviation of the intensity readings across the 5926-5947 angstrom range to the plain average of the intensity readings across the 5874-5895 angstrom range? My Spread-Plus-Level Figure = 15.5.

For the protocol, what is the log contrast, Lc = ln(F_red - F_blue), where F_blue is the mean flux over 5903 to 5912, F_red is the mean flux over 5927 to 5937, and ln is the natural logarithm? -1.5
